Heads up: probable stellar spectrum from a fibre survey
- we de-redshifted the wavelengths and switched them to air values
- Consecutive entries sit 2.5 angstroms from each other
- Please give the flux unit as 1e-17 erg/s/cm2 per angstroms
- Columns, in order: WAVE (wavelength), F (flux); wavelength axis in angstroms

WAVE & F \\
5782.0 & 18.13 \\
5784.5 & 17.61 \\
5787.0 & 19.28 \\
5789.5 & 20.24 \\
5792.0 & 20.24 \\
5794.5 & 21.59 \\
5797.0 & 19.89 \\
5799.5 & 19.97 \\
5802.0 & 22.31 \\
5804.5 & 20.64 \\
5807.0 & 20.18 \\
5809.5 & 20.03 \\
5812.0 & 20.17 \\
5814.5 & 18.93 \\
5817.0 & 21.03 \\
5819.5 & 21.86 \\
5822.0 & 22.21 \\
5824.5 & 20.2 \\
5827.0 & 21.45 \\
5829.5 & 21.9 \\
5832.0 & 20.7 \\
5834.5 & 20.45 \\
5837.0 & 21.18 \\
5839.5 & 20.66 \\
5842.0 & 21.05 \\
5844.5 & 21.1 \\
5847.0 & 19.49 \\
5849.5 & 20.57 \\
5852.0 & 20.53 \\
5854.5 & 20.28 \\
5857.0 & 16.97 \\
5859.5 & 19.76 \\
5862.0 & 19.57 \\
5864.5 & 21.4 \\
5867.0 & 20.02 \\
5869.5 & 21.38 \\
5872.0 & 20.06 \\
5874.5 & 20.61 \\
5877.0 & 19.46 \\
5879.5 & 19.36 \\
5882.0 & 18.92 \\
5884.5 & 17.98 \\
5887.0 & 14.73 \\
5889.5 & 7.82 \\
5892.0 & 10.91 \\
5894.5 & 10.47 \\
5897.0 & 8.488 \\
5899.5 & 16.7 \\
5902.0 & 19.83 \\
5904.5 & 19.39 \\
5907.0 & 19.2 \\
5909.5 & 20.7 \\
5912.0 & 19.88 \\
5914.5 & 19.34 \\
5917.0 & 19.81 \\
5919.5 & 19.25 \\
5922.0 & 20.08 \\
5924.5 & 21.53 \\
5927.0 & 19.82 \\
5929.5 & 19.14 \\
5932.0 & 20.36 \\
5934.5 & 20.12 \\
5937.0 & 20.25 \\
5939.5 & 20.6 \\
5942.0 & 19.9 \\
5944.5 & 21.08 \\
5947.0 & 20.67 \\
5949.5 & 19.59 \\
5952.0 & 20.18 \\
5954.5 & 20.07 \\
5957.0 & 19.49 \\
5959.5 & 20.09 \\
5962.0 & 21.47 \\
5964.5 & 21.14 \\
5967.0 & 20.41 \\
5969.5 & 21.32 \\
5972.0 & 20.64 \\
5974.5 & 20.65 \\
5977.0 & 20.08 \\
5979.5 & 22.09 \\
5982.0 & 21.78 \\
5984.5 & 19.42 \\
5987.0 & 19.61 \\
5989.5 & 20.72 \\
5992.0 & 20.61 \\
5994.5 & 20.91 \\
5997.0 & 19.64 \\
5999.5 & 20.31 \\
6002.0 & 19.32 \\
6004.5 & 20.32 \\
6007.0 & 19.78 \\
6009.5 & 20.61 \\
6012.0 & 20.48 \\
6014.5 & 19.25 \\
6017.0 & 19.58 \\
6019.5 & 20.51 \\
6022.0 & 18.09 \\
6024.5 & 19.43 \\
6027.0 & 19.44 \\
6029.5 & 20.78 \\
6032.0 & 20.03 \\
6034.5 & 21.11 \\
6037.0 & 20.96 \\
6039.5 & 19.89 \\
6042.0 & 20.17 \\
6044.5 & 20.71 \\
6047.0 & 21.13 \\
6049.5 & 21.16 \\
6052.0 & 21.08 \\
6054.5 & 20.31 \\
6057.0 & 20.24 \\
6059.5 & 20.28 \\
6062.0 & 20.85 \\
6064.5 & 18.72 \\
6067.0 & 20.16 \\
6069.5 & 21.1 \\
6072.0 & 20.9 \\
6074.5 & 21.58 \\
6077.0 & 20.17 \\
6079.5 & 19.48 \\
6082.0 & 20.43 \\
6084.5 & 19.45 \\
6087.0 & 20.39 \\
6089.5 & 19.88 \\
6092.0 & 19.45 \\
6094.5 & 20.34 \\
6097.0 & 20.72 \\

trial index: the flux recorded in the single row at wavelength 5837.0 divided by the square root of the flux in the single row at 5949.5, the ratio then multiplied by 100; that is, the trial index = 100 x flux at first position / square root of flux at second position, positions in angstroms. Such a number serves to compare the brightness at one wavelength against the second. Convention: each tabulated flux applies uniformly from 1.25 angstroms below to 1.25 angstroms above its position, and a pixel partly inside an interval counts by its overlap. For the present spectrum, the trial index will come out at 479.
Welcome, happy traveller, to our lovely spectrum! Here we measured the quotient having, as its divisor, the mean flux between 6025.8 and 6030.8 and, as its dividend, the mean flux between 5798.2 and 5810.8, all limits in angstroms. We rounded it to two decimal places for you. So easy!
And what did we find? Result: 1.03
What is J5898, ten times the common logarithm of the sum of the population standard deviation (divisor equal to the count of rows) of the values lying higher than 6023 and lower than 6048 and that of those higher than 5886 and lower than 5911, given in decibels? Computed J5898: 7.3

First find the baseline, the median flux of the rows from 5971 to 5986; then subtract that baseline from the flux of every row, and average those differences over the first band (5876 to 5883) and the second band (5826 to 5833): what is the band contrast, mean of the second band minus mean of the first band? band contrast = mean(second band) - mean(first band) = 2.1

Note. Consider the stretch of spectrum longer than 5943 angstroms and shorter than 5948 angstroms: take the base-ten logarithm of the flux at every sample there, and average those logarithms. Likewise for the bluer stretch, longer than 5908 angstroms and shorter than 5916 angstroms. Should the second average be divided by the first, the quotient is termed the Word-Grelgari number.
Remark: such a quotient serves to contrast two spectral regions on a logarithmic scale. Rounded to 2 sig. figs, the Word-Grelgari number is 0.99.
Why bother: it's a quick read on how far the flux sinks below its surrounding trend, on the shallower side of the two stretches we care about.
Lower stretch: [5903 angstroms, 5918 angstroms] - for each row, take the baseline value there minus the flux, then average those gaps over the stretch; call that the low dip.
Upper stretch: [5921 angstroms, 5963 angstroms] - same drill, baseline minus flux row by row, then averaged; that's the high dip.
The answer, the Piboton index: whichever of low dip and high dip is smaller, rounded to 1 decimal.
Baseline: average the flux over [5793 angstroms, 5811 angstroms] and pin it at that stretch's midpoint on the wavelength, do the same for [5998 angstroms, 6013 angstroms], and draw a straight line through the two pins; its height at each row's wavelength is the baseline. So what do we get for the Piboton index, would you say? 0.0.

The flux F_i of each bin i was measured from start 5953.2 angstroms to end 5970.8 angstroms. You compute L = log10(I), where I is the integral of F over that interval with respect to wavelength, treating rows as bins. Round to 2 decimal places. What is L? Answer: 2.56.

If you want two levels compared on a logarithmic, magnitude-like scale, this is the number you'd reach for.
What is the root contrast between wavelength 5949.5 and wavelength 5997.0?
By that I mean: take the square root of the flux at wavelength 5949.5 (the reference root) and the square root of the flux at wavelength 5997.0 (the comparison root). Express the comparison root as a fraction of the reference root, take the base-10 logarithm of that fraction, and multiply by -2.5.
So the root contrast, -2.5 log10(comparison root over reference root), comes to -0.001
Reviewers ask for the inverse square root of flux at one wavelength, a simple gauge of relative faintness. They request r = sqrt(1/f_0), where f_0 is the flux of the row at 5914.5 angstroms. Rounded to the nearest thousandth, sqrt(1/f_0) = 0.227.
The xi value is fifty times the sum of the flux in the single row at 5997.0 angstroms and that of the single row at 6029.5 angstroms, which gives 2021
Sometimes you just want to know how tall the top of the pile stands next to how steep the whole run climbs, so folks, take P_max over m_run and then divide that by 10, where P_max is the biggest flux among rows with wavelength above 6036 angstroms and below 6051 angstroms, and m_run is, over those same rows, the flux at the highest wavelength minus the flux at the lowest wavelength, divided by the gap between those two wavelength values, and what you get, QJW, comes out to 132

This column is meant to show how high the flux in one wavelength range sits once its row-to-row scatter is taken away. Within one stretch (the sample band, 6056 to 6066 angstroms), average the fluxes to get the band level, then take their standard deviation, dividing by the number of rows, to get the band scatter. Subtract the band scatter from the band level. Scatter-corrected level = 19.2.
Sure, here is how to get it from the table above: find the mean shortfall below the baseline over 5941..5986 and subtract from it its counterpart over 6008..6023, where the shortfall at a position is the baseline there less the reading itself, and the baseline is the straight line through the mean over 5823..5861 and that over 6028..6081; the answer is -0.8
